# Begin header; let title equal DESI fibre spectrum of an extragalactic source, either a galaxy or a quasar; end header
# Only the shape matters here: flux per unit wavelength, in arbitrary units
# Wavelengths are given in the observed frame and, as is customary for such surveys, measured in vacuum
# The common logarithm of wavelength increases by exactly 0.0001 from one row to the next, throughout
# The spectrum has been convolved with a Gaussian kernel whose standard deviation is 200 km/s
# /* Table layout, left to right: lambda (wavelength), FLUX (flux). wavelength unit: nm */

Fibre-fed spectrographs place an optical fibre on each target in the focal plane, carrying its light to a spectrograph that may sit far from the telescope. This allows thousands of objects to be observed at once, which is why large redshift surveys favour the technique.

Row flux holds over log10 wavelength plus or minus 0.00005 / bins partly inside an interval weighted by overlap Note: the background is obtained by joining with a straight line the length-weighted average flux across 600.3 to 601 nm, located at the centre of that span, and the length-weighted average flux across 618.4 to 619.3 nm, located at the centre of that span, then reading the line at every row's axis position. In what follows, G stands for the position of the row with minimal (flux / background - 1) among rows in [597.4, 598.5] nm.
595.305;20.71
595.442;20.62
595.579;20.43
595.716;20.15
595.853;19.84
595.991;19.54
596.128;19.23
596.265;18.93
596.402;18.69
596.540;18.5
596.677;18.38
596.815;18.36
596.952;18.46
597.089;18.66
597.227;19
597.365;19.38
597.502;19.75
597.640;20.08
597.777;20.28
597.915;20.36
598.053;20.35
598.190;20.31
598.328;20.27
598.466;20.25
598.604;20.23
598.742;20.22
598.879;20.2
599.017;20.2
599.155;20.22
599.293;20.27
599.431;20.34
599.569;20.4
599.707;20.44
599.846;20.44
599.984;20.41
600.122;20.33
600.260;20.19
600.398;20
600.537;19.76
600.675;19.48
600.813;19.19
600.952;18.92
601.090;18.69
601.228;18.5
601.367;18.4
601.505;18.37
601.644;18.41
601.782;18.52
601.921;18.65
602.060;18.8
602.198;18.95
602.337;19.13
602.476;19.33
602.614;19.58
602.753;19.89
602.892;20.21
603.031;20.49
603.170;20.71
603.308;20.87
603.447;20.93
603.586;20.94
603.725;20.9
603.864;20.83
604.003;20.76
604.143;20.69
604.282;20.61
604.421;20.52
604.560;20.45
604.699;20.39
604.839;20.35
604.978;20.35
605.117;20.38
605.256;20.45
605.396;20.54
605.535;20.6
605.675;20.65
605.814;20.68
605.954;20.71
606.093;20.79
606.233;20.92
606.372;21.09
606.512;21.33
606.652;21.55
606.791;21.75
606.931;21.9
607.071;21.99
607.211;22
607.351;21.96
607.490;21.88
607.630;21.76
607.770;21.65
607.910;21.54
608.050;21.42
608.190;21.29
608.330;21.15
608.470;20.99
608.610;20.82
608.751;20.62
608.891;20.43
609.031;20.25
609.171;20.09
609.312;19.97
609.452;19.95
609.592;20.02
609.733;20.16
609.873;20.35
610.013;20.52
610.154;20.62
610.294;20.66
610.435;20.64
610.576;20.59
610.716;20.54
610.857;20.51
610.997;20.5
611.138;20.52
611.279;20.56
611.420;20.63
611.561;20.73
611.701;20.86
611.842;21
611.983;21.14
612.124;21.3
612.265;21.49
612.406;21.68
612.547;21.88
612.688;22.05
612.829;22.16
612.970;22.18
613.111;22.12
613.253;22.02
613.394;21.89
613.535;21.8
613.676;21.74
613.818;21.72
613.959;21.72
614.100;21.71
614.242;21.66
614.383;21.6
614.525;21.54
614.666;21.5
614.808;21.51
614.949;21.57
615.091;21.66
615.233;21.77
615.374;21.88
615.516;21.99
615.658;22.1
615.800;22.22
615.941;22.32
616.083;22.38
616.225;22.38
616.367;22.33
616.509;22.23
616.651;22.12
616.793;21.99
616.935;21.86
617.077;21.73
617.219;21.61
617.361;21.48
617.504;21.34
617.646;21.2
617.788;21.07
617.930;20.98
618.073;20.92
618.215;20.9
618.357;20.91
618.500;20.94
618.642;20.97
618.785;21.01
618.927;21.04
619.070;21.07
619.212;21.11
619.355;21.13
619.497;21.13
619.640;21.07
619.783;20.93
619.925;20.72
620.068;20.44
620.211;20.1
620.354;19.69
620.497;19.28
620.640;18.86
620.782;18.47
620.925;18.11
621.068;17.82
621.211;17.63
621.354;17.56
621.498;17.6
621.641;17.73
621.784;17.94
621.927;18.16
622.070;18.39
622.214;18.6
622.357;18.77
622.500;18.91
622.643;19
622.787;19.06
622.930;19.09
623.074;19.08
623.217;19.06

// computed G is 597.502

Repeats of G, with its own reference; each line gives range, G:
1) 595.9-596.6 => 596.540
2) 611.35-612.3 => 611.420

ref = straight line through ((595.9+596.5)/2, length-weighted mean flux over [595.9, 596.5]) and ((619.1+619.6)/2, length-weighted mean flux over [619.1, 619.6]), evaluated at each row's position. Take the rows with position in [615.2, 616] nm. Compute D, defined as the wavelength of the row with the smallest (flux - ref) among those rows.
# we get 615.233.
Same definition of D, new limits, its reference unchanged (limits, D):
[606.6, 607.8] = 606.652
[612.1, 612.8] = 612.124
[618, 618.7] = 618.357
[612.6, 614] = 613.959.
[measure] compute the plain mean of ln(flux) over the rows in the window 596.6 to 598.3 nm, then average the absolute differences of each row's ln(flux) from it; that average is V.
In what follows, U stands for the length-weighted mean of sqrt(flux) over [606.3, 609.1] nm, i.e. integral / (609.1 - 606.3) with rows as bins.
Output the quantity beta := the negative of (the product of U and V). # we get -0.18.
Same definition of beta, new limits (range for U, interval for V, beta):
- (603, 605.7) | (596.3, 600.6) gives -0.14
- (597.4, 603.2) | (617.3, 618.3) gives -0.04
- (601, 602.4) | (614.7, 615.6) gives -0.03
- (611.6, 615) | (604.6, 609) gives -0.11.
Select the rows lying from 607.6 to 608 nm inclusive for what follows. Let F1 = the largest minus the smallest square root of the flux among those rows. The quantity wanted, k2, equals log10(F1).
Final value -1.63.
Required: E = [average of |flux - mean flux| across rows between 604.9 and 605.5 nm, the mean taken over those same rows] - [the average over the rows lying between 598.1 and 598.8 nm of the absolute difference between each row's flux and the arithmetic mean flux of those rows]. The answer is 0.04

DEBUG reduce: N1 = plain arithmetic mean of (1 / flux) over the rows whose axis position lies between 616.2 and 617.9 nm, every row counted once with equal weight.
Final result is 0.0459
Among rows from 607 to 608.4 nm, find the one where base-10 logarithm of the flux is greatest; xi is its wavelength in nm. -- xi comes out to 607.211 nm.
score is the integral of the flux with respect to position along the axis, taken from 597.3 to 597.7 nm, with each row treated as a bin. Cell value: 7.9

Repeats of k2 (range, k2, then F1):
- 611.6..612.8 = -0.89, 0.128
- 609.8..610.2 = -1.53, 0.030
